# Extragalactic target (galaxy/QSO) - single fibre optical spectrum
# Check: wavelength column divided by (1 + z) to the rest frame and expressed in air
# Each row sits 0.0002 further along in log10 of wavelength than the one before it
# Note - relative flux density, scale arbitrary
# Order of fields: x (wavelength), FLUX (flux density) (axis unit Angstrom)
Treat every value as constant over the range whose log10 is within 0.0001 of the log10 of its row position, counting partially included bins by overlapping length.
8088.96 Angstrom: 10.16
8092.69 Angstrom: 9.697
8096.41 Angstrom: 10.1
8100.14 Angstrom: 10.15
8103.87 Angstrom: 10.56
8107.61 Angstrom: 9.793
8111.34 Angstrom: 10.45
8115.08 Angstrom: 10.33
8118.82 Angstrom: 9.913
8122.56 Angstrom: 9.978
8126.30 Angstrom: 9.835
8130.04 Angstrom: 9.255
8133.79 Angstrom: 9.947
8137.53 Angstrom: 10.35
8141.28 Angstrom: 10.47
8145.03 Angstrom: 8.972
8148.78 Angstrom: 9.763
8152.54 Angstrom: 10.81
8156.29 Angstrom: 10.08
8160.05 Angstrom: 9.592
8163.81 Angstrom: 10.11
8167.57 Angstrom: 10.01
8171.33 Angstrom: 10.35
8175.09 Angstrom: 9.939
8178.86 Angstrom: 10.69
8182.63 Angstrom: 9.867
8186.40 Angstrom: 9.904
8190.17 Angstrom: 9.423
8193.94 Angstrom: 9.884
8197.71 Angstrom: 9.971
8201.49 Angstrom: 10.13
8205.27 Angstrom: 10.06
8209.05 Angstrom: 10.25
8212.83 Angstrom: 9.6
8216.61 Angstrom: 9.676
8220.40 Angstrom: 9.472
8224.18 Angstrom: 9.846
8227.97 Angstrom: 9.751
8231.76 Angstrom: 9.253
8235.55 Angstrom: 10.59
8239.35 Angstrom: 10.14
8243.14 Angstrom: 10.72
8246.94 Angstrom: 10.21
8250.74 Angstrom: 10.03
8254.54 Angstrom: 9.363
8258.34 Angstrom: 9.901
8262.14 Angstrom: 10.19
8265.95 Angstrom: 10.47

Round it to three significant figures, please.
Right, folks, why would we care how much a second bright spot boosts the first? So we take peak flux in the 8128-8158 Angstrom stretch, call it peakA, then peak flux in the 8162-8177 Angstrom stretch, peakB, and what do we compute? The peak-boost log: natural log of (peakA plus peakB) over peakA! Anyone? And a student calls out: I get 0.672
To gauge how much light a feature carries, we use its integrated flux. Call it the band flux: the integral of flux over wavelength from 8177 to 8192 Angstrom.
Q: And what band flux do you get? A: 150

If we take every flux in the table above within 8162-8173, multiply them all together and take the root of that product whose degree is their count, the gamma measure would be 10.2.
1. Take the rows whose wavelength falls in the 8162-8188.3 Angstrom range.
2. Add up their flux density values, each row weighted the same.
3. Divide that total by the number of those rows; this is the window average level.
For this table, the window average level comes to 10.12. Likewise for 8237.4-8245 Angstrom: 10.43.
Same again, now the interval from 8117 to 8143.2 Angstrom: 9.96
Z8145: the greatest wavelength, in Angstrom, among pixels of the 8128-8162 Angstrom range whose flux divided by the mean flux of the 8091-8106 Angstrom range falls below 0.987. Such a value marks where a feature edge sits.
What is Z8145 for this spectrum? 8160.05 Angstrom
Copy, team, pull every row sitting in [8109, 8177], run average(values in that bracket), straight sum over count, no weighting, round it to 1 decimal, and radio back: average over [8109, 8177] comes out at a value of 10.0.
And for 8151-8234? 9.9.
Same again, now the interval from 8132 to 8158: 10.1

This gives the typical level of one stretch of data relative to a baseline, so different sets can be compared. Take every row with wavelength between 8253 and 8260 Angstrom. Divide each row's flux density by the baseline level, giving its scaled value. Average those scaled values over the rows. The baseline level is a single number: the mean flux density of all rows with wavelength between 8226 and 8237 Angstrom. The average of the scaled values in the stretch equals 0.98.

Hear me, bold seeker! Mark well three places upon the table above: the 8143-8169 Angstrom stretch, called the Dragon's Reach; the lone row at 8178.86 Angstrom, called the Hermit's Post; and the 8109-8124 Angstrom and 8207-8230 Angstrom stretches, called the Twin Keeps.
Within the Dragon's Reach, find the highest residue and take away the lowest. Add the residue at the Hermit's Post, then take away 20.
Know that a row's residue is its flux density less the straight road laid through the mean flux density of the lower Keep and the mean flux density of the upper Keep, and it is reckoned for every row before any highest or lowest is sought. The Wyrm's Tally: -17.4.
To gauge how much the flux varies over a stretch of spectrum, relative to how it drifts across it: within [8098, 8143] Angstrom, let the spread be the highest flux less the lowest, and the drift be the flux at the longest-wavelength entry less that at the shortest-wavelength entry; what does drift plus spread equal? 1.6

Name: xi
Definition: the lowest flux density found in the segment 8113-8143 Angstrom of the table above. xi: 9.255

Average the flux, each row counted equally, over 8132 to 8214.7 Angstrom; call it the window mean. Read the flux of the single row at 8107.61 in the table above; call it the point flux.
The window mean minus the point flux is 0.2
